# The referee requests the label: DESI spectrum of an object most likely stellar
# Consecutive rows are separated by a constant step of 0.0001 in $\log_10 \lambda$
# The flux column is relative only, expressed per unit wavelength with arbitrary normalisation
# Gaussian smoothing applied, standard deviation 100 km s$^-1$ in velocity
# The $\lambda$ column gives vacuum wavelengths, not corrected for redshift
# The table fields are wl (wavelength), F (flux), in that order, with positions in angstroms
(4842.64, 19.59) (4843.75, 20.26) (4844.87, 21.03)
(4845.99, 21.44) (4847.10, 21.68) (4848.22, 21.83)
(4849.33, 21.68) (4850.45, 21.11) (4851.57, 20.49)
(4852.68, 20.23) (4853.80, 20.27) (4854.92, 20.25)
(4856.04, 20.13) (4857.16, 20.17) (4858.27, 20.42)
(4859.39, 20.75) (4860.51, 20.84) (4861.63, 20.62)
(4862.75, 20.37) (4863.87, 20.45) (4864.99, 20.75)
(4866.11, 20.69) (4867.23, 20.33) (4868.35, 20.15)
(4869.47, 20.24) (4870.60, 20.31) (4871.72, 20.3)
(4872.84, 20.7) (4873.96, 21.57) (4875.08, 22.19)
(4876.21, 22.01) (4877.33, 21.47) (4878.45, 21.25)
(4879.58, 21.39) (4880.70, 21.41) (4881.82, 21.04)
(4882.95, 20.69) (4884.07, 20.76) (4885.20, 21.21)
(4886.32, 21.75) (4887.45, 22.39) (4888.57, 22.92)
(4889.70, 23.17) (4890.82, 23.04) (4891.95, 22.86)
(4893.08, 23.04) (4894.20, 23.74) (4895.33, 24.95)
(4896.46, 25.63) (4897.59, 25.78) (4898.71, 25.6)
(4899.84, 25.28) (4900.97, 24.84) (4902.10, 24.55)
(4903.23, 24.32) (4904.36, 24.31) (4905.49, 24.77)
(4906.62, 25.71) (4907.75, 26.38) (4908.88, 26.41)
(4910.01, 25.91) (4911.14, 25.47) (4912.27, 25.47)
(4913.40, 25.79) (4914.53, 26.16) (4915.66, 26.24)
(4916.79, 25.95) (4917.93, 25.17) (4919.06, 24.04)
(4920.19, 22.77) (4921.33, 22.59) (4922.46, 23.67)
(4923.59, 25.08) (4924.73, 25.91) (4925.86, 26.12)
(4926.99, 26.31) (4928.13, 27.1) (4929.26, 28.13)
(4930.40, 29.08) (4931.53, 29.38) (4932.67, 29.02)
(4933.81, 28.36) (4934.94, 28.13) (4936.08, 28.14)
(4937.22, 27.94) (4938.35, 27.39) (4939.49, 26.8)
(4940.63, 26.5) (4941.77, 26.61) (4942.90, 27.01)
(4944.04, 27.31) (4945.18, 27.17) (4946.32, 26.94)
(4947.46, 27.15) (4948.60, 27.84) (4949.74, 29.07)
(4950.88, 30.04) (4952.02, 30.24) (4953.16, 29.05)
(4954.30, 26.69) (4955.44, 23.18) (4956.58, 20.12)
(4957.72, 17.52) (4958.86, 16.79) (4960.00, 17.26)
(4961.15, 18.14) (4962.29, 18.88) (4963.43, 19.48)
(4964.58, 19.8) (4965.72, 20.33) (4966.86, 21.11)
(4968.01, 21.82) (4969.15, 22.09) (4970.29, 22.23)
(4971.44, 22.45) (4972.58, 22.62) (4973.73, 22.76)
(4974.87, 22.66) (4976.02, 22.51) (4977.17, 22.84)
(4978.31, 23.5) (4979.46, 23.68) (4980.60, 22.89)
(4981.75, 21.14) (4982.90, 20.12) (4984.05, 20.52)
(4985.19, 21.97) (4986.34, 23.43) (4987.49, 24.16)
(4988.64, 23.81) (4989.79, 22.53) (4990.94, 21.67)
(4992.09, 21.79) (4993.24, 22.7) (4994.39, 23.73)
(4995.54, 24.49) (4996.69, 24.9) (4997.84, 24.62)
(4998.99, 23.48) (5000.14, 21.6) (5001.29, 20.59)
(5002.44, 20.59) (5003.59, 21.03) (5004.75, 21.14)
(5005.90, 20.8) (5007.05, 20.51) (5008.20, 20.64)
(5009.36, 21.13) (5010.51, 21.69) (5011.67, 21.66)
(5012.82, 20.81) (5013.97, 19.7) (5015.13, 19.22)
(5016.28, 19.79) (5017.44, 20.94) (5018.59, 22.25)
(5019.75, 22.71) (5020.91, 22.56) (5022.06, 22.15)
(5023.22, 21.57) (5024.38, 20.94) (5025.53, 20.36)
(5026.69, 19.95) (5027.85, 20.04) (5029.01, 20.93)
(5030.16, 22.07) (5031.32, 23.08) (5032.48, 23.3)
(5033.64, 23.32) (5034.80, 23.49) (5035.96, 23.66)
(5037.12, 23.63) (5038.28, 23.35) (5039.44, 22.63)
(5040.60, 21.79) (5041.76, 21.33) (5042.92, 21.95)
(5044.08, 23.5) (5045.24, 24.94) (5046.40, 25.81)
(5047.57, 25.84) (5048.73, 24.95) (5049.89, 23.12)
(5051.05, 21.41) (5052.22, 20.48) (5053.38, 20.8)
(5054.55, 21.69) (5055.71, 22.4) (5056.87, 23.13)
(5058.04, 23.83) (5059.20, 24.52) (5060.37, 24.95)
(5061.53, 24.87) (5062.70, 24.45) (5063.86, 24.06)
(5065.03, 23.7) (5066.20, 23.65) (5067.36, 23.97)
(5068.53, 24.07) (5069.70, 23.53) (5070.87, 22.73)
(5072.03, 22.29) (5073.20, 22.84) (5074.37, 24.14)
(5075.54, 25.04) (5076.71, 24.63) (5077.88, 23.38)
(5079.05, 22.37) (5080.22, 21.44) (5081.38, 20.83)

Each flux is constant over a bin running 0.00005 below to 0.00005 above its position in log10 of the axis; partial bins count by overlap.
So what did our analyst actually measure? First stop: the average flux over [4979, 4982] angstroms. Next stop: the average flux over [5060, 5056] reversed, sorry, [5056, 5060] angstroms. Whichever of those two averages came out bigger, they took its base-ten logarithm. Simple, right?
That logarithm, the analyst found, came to 1.38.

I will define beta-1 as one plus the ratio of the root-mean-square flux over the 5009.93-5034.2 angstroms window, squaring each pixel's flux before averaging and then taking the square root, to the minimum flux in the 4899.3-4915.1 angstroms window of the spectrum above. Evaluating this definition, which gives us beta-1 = 1.88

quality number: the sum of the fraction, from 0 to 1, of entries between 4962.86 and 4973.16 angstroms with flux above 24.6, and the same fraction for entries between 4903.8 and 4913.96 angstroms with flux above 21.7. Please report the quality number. 1.00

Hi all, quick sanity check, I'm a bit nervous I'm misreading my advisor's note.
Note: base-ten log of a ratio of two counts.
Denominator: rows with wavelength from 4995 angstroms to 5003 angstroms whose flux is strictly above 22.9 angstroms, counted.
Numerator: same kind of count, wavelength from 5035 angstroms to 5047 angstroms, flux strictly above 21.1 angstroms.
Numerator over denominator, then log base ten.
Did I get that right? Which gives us 0.40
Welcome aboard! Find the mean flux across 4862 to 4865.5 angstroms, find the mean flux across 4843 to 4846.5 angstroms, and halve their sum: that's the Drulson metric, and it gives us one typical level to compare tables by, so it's 20.7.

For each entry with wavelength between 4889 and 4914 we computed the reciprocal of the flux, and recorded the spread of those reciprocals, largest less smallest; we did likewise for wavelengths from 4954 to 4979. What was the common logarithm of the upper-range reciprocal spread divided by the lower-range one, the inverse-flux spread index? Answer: 0.6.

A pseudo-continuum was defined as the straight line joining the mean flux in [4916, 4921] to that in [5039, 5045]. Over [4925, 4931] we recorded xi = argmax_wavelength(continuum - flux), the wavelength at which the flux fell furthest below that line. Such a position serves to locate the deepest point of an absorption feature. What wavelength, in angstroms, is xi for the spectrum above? 4925.86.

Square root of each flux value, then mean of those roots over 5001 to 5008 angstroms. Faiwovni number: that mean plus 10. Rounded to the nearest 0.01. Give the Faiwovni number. 14.56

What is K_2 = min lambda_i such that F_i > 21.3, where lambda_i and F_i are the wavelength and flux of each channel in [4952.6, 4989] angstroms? 4953.16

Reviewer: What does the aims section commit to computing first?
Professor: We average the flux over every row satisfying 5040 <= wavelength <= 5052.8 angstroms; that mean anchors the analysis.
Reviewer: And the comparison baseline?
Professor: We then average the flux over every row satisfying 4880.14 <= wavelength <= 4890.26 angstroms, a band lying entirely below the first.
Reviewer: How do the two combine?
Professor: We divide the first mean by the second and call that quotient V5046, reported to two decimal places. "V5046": 1.07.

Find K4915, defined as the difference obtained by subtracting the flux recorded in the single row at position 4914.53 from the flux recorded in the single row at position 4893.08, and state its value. -3.1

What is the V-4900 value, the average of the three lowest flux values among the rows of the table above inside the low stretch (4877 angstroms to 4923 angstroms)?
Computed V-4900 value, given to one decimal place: 20.8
